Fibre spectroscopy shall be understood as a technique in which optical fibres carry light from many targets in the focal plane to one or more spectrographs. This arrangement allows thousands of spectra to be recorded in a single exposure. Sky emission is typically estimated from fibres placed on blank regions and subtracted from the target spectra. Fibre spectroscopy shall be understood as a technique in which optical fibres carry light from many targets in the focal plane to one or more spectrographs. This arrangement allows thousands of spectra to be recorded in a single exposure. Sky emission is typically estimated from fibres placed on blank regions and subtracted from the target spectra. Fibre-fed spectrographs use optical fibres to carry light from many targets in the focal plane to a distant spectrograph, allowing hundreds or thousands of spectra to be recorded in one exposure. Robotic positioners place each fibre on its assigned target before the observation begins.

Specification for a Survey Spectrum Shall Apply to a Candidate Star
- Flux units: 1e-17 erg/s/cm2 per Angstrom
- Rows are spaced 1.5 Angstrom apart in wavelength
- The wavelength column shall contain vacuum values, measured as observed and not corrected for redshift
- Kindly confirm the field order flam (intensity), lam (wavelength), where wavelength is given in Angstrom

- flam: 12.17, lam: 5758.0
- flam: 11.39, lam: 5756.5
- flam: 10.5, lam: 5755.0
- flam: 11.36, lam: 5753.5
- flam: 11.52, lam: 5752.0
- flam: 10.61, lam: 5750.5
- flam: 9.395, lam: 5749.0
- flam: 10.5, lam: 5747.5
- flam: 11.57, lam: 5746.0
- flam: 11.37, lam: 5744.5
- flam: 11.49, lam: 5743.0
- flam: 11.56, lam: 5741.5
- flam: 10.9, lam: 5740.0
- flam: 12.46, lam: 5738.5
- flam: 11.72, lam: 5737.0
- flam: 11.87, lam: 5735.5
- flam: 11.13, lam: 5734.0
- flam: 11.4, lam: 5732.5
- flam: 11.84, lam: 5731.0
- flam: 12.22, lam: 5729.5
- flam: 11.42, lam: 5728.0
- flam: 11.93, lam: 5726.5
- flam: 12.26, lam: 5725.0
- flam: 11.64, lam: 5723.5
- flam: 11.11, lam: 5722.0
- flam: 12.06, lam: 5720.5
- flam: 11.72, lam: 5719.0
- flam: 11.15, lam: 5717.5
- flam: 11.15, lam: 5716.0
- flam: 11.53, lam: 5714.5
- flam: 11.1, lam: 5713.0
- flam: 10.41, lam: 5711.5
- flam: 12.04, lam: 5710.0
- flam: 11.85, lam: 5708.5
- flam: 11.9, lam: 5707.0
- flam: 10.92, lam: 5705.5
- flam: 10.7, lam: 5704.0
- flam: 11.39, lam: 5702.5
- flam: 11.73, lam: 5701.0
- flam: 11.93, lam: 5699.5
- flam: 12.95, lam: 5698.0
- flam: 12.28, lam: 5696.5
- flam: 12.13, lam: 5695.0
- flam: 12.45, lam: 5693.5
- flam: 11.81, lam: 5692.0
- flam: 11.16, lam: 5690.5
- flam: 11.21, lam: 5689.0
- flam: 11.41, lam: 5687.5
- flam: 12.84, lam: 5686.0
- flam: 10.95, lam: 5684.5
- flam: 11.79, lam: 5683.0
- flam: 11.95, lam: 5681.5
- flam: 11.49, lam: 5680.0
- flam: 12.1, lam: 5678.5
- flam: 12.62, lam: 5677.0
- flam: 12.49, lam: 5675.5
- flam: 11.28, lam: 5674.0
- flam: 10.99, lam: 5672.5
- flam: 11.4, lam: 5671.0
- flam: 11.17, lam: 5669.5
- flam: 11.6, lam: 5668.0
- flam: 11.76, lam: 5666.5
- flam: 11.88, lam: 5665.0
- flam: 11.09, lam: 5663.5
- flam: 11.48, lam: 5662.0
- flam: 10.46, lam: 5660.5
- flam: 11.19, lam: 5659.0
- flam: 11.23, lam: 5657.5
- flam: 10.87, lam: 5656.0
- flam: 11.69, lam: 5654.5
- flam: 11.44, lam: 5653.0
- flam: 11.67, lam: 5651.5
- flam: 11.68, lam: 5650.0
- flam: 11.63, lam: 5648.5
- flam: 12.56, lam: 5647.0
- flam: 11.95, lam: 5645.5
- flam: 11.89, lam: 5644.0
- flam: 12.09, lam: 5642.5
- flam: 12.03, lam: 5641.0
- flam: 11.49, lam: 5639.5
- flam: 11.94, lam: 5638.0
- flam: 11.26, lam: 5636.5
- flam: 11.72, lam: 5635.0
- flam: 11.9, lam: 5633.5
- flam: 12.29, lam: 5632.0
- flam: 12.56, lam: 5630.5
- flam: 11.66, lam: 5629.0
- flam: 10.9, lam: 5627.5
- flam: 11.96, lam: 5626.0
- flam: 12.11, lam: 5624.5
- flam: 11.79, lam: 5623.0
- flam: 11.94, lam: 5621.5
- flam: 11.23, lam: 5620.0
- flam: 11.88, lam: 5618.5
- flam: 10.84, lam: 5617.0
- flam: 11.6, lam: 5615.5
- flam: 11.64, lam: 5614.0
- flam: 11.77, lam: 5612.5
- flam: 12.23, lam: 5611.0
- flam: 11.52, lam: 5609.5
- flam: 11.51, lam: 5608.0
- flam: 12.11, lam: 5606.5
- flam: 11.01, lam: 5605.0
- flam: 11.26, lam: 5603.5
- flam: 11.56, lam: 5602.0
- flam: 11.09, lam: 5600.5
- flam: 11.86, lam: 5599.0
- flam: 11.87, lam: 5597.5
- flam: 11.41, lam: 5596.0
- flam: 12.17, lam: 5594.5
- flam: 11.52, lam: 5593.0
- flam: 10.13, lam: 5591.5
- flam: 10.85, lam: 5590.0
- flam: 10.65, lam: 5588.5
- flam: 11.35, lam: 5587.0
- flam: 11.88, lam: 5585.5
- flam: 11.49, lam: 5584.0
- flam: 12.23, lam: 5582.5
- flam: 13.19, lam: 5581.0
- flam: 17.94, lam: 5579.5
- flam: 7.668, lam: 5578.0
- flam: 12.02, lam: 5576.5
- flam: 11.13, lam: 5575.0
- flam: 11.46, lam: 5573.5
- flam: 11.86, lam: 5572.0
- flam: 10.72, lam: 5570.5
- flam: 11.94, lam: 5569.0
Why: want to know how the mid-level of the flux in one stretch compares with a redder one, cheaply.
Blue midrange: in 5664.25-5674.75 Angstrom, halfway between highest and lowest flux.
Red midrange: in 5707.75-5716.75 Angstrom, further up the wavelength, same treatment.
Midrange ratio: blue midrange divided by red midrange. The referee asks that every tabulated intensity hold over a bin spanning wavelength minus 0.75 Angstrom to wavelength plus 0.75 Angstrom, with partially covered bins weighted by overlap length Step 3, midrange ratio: 1.02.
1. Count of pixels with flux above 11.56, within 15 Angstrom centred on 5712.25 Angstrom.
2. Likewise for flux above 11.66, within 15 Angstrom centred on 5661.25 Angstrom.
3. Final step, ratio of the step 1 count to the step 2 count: 1.33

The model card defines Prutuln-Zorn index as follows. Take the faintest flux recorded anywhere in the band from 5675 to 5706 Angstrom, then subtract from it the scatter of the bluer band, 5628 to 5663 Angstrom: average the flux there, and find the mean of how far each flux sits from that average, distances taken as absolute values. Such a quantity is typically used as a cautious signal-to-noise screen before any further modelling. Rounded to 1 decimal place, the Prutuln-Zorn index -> 10.3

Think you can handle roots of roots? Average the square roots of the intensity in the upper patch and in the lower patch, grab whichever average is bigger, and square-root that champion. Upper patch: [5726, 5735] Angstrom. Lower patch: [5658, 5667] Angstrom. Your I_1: 1.85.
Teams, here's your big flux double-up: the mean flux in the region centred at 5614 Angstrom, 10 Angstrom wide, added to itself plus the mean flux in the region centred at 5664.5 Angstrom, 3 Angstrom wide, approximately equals 34.8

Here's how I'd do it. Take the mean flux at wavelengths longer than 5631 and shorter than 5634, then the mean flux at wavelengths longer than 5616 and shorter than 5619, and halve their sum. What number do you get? 11.7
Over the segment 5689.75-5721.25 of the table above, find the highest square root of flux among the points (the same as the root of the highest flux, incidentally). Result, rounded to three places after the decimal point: 3.599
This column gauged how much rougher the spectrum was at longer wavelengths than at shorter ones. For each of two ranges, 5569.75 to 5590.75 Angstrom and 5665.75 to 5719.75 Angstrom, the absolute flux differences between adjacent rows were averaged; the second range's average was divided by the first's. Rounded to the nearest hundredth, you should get 0.27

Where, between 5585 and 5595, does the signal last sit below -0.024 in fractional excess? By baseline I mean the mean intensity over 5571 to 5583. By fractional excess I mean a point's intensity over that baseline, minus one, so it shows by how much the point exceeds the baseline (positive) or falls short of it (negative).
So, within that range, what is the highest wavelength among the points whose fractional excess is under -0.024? 5593.0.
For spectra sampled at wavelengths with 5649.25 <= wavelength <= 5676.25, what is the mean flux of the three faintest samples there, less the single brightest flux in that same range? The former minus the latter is -1.7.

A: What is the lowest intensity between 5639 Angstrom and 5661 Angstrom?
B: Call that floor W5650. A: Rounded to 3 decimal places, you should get 10.460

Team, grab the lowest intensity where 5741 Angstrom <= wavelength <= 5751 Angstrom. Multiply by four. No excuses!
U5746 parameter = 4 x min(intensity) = 38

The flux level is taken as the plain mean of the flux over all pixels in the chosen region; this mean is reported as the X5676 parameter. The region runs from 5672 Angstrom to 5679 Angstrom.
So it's 11.9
